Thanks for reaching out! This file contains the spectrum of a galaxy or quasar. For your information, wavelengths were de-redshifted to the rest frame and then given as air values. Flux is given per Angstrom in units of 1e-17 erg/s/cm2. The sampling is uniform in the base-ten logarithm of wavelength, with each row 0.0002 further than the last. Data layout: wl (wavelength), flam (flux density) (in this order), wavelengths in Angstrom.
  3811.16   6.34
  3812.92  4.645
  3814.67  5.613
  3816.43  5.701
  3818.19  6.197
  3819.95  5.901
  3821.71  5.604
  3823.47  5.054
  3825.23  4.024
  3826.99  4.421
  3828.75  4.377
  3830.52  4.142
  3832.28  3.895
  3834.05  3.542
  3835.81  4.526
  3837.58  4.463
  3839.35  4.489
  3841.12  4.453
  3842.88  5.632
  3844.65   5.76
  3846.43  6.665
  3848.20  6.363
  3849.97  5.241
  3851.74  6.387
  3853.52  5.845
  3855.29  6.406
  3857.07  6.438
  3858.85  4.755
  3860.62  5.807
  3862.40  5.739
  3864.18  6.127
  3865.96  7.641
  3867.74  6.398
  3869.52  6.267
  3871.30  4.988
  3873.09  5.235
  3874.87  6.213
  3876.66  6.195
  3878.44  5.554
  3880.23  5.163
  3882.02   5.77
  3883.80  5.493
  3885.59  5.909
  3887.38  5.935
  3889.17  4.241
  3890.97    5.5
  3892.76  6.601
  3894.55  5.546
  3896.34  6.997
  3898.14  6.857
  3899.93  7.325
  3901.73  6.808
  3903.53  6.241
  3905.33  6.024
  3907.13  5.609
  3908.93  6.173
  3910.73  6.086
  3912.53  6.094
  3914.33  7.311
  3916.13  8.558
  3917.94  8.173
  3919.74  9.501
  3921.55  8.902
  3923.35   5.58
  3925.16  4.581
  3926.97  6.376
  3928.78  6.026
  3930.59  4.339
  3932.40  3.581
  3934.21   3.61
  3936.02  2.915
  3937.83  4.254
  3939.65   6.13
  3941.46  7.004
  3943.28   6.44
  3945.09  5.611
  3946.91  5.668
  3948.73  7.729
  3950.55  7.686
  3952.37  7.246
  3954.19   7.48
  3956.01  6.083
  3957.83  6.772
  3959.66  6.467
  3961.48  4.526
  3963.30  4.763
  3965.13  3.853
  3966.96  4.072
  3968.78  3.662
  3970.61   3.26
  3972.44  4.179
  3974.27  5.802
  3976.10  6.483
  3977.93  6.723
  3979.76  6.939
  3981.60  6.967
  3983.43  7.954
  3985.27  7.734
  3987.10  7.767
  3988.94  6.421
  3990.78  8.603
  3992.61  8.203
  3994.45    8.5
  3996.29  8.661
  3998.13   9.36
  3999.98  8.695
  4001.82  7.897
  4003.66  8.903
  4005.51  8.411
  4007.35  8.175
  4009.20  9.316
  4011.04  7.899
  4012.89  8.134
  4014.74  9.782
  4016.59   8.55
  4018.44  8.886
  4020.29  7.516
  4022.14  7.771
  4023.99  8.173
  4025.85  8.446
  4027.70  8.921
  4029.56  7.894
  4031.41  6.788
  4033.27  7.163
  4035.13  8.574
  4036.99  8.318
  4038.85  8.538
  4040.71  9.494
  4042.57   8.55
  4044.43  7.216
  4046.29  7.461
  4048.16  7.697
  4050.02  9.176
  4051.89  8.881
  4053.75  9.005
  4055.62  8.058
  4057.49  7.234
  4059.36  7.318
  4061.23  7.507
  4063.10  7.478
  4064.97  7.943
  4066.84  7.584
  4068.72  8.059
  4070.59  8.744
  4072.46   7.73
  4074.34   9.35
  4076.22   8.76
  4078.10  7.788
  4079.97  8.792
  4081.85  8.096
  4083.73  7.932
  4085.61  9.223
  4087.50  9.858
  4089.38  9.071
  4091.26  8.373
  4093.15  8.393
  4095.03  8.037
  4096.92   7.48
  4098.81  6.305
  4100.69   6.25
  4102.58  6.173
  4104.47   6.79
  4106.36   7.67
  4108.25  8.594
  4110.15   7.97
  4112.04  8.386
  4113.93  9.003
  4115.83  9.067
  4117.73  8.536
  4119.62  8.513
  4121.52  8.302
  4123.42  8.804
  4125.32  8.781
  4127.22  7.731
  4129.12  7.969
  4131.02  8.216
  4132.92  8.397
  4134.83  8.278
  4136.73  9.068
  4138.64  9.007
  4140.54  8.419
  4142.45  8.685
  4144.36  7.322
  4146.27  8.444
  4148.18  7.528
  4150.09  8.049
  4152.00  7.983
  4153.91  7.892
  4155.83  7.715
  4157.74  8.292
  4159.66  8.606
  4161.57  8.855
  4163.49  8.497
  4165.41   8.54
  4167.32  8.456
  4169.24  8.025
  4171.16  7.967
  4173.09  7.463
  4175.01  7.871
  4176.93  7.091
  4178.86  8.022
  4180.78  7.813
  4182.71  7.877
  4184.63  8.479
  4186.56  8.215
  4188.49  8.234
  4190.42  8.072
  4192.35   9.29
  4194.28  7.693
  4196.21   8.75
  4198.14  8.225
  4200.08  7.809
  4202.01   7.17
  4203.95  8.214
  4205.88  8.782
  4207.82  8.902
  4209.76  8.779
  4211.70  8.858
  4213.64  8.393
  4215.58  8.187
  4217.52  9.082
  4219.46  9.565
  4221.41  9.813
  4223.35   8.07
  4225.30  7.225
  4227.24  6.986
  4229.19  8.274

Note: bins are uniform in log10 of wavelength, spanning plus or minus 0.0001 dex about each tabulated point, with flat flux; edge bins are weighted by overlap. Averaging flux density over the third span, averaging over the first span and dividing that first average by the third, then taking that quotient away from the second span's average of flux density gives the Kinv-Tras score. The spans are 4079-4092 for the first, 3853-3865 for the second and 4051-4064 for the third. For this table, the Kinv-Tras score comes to 4.77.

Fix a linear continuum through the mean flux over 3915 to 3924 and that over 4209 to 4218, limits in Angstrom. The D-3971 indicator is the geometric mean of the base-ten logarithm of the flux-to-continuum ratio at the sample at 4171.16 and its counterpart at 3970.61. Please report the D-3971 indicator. 0.11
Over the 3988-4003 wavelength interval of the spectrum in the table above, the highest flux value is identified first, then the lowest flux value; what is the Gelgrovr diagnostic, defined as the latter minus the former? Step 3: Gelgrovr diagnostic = -2.9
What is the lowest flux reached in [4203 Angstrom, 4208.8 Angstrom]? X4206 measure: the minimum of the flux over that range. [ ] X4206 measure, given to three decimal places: 8.214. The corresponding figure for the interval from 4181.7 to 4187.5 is 7.877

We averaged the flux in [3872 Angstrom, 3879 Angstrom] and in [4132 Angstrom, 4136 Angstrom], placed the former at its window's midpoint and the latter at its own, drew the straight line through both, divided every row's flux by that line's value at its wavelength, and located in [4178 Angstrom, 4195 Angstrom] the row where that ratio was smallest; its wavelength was 4194.28 Angstrom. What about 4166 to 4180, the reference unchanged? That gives 4176.93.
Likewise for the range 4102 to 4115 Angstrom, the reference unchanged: 4102.58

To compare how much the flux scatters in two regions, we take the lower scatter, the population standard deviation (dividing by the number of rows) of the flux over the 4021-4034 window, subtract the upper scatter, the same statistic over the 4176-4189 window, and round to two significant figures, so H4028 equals 0.26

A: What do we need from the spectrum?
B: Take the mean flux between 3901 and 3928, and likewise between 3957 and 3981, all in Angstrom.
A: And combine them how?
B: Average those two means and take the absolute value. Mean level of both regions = 6.00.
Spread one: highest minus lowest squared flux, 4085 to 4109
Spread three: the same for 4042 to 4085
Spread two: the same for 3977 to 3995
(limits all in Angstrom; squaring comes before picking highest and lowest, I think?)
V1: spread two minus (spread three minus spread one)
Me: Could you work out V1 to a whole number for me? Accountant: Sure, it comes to 57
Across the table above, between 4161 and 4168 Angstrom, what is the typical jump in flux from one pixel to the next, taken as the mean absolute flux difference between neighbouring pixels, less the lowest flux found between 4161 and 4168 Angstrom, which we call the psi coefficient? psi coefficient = -8.3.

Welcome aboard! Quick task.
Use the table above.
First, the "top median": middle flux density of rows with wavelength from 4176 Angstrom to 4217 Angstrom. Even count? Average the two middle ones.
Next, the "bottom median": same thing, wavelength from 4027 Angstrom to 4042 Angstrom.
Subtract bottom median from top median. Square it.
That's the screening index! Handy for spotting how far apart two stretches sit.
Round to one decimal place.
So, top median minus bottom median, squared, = 0.0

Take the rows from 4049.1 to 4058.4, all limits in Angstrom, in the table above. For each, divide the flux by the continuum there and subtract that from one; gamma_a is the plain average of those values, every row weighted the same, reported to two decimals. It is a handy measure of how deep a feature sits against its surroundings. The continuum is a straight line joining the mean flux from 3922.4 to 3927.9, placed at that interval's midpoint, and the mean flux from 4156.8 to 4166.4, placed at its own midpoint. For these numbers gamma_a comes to -0.18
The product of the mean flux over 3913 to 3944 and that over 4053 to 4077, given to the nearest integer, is 49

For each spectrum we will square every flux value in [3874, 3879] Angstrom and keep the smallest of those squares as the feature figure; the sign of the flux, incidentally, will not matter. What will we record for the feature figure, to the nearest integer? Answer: 31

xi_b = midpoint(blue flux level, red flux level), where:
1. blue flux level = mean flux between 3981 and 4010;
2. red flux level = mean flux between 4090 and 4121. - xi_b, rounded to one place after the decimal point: 8.0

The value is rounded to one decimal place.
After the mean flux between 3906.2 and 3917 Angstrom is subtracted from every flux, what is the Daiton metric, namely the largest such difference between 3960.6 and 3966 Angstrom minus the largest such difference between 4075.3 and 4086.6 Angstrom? -4.5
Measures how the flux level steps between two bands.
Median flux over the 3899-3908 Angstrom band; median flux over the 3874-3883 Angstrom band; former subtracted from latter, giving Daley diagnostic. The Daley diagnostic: -0.47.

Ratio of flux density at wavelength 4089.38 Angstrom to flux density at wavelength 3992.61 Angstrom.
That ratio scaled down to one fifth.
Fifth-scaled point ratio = 0.22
